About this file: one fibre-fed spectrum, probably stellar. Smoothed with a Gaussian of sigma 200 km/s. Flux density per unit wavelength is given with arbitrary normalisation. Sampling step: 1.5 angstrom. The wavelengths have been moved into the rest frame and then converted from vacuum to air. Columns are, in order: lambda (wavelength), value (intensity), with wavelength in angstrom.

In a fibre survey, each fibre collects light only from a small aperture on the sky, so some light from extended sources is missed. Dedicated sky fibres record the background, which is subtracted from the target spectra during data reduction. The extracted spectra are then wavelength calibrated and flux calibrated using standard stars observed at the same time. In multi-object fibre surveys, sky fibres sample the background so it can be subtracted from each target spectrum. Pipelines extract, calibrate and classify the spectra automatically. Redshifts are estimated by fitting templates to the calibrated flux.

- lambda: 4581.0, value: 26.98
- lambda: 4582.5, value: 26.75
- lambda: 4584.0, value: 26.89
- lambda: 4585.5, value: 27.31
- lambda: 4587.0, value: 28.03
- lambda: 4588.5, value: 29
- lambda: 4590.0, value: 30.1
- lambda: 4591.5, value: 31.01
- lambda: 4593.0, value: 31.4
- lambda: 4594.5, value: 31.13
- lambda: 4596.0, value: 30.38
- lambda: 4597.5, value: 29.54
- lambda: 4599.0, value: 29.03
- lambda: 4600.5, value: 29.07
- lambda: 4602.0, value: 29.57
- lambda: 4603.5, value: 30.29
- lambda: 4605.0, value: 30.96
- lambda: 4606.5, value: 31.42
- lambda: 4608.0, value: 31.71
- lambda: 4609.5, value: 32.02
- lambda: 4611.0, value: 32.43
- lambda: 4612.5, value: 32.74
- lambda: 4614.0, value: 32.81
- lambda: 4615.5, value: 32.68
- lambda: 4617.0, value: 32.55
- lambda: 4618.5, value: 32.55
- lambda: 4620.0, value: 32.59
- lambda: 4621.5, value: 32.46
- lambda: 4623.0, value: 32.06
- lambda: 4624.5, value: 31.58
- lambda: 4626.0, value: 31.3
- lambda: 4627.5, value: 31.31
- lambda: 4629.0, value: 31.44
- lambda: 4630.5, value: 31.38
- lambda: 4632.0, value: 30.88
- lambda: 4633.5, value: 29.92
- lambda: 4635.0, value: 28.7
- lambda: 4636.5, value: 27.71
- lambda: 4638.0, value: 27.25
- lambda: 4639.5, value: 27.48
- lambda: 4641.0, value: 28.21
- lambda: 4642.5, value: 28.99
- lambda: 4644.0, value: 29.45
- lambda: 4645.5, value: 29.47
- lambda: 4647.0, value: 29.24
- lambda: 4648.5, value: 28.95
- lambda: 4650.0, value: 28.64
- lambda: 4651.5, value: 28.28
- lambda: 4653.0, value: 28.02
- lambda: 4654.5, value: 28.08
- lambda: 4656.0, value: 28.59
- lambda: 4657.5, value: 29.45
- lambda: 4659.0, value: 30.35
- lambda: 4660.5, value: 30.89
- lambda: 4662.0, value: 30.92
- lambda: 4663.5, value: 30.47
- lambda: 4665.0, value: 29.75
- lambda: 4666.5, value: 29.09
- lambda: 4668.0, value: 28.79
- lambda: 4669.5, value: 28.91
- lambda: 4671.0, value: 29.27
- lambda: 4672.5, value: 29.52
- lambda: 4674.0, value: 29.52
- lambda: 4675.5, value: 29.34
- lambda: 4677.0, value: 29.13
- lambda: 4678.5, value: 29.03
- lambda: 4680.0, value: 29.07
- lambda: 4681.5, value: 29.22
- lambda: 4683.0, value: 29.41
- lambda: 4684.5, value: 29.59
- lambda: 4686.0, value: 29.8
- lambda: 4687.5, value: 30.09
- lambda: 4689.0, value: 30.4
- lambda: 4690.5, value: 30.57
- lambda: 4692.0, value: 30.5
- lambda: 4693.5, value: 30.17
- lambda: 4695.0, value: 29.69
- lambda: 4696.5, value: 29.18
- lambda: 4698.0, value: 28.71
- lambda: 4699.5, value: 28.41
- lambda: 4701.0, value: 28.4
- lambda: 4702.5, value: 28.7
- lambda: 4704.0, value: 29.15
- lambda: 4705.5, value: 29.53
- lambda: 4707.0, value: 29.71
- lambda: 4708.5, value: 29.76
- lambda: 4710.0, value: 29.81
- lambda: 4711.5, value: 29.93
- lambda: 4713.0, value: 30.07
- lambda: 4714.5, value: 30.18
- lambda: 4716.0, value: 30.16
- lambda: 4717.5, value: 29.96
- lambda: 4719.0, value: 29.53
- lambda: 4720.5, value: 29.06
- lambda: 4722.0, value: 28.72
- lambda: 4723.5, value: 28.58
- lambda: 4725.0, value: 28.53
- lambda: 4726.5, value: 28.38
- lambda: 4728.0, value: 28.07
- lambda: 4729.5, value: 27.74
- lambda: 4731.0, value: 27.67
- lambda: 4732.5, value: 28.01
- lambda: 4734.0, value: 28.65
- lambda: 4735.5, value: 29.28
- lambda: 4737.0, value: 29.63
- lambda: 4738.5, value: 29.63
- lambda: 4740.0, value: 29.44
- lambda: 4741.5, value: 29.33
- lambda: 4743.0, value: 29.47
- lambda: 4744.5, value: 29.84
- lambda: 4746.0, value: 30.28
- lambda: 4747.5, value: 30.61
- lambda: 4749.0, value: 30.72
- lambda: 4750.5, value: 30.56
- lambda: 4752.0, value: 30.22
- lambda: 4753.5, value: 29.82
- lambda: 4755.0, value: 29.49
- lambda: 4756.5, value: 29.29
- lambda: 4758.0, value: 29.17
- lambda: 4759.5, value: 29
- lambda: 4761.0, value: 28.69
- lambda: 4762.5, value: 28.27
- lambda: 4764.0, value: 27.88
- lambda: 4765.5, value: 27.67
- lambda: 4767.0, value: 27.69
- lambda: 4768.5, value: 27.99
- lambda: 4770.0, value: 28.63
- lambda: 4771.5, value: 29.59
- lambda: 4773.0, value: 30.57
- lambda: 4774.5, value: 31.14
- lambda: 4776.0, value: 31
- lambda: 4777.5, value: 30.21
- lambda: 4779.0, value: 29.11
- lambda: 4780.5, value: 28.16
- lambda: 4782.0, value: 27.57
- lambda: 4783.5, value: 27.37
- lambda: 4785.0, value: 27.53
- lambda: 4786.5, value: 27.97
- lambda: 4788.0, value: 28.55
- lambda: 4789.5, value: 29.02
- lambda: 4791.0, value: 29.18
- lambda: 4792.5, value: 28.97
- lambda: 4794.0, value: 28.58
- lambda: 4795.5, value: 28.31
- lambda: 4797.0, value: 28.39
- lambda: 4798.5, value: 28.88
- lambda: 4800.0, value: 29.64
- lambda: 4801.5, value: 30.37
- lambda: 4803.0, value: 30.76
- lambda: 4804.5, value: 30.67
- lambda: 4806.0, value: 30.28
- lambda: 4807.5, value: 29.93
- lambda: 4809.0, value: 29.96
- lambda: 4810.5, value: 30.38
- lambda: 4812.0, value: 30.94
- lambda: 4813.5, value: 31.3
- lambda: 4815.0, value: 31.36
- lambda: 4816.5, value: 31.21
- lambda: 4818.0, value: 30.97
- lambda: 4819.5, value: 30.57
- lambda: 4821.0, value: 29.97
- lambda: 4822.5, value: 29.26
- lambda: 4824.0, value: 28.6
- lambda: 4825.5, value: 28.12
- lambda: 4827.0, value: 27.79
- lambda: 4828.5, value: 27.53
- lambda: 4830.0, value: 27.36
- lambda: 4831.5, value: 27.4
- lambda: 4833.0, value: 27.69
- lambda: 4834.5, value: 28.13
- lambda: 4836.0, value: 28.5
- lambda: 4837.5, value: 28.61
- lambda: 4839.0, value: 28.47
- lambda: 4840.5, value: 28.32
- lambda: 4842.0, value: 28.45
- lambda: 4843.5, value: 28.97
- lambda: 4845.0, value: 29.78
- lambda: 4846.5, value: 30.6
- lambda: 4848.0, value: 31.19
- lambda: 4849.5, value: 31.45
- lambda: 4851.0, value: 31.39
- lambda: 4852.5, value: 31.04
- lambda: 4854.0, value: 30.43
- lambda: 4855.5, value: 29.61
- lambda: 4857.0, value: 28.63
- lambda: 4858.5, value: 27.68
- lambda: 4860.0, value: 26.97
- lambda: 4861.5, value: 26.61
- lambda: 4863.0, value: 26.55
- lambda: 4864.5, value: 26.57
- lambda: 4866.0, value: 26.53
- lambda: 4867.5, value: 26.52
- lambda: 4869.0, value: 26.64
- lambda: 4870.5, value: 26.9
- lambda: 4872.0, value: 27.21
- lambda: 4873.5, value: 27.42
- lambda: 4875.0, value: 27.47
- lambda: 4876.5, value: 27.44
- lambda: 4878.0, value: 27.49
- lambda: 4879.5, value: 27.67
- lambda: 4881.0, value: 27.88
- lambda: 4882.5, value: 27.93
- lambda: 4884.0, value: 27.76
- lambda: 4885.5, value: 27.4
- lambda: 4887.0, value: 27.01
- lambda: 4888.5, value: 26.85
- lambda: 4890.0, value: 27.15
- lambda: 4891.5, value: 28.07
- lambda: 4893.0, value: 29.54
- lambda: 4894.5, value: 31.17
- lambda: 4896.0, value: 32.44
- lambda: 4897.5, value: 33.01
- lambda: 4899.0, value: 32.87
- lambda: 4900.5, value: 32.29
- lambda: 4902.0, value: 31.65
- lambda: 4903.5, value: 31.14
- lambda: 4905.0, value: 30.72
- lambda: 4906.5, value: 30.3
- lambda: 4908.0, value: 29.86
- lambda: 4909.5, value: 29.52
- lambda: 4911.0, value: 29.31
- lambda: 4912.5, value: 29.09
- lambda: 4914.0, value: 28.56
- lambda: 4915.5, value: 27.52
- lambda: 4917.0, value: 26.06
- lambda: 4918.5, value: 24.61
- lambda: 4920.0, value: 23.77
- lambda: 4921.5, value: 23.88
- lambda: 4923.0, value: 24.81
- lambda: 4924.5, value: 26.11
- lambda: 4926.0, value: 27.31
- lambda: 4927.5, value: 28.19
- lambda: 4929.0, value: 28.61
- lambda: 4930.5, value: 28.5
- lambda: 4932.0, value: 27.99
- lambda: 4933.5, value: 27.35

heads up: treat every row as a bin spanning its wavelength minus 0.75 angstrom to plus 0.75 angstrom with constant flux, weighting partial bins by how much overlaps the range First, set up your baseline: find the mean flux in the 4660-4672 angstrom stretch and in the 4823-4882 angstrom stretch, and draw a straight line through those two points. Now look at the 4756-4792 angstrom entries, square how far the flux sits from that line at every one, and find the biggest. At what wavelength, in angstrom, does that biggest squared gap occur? 4774.5 angstrom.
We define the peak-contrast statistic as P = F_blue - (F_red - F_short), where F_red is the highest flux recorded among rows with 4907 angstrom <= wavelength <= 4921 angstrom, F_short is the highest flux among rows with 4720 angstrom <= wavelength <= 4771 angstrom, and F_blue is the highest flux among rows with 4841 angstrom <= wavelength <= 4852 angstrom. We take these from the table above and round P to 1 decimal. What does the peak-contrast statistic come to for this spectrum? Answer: 32.3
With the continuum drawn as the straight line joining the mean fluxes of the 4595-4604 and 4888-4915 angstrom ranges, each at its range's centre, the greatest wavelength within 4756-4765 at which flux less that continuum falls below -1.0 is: 4764.0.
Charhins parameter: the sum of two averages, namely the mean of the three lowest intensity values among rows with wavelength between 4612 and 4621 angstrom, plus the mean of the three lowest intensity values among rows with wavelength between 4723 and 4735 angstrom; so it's 60.4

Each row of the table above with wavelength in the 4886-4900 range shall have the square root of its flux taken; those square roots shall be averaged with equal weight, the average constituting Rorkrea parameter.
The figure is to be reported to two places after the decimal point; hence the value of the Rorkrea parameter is 5.45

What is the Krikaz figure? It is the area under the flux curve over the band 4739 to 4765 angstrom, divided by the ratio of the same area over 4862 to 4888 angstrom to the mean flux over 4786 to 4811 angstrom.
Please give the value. 31.9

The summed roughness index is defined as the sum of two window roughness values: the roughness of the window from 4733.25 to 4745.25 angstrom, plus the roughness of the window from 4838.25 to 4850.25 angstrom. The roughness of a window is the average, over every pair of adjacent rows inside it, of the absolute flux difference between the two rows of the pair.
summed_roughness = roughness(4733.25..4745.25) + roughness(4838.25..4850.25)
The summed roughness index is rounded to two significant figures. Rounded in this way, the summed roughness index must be 0.72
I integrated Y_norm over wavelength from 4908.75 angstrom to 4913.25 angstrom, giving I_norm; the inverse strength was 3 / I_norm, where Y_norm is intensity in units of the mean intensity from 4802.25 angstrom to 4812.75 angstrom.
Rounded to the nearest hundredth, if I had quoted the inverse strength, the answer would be 0.69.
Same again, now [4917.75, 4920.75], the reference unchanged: 1.26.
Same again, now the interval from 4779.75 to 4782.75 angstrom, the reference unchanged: 1.09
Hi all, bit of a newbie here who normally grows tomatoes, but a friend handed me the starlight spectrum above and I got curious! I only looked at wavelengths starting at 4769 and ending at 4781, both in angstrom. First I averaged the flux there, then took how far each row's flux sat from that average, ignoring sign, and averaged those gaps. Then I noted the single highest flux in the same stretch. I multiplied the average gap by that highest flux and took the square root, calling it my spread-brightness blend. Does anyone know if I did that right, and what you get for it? 5.4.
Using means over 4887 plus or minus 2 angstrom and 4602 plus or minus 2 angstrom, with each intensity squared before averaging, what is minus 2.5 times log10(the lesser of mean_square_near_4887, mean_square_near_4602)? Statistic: -7.16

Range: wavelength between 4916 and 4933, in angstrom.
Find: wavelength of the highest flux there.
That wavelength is 4929.0 angstrom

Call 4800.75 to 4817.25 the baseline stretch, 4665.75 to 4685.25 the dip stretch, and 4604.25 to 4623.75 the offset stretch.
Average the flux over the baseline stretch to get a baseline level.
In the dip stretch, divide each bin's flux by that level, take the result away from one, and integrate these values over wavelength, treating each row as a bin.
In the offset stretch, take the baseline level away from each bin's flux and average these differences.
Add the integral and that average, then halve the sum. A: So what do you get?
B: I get 1.2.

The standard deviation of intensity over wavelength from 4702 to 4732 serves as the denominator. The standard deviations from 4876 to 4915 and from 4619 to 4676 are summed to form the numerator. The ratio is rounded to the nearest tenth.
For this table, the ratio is 4.2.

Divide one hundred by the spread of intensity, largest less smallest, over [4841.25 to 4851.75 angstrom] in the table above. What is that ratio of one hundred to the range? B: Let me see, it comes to 33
